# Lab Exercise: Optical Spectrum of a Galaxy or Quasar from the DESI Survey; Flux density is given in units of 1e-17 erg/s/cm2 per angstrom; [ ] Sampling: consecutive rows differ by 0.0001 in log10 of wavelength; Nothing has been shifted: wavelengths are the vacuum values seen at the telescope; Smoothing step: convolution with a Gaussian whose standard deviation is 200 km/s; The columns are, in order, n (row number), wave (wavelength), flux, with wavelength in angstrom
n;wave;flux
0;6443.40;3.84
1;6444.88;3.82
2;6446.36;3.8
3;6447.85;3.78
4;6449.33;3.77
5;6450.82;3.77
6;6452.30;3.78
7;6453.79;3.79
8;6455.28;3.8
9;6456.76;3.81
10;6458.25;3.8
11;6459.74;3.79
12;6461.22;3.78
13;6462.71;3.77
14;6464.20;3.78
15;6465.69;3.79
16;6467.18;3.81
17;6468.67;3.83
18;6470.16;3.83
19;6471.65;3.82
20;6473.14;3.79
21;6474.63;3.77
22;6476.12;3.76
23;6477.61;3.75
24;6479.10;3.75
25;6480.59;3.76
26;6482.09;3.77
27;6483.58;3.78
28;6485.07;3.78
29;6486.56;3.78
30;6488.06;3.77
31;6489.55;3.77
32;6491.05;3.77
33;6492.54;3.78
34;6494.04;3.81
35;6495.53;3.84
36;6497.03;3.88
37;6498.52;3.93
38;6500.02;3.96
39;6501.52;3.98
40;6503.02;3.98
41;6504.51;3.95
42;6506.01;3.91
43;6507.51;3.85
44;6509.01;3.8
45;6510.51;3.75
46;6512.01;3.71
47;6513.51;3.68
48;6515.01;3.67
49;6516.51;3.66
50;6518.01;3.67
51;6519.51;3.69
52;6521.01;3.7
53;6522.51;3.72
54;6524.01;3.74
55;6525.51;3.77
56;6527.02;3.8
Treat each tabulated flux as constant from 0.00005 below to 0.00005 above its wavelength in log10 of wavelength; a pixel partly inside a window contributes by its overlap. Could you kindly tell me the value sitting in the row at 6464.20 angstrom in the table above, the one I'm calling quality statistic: 3.78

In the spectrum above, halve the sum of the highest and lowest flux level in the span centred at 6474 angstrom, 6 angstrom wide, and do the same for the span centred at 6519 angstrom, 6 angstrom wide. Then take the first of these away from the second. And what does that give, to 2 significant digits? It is -0.11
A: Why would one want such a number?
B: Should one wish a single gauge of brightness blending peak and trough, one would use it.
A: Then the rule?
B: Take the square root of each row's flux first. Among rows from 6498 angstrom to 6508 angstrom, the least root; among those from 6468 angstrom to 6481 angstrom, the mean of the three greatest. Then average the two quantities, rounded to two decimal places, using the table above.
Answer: 1.96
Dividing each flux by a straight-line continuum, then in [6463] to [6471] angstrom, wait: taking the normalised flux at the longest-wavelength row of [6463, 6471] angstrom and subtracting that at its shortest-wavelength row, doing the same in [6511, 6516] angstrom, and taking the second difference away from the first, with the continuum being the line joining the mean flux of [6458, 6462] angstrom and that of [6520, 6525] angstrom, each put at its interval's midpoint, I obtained 0.025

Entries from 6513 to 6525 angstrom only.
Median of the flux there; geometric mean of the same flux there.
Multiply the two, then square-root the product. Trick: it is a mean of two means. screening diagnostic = 3.69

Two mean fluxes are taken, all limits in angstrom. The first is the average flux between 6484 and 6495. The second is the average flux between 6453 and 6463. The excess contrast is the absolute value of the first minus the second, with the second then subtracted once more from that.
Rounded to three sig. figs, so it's -3.78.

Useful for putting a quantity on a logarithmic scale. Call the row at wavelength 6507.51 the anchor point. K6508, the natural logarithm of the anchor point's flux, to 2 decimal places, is 1.35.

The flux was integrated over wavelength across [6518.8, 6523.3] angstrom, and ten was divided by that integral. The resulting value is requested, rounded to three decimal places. 0.599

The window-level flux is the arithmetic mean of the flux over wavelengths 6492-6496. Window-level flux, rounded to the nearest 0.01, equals 3.81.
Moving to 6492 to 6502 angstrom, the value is 3.88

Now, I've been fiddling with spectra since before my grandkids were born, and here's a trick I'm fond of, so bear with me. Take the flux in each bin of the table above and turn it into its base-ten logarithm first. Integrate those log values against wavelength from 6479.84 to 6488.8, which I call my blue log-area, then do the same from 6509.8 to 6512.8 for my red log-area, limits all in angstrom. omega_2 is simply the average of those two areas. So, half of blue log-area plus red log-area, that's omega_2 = 3.4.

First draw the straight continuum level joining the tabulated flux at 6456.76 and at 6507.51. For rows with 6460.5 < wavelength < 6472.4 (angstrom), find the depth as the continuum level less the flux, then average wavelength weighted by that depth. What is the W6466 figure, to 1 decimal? 6462.7 angstrom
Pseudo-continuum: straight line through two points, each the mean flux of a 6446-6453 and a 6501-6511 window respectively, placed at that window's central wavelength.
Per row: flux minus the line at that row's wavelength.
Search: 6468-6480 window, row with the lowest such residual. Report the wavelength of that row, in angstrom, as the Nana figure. 6479.10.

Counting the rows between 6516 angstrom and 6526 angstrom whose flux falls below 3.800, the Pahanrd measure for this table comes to 7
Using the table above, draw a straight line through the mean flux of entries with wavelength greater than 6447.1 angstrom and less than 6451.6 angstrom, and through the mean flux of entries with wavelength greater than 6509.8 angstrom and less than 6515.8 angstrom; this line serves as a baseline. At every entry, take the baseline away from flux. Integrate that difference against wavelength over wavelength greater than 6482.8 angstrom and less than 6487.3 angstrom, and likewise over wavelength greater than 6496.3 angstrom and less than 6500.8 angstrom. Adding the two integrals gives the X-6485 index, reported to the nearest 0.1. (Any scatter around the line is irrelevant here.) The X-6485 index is 1.1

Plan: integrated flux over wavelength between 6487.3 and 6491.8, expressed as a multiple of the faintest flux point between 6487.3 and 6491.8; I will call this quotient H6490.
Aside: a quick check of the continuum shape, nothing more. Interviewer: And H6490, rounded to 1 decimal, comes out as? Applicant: 4.5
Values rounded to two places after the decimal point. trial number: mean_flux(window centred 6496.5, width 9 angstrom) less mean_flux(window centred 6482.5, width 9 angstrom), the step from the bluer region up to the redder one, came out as 0.10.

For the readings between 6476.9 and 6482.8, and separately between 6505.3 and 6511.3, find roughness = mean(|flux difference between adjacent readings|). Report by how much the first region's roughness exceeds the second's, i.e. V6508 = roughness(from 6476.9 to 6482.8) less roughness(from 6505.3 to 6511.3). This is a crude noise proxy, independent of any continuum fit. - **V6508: -0.047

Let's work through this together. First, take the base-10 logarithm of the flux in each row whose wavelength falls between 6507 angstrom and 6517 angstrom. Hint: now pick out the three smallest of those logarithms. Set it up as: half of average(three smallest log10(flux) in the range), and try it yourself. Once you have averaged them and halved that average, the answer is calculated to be 0.282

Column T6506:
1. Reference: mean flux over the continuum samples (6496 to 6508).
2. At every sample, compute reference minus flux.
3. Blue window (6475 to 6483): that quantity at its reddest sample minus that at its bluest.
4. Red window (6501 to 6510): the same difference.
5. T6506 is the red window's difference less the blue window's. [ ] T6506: 0.19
